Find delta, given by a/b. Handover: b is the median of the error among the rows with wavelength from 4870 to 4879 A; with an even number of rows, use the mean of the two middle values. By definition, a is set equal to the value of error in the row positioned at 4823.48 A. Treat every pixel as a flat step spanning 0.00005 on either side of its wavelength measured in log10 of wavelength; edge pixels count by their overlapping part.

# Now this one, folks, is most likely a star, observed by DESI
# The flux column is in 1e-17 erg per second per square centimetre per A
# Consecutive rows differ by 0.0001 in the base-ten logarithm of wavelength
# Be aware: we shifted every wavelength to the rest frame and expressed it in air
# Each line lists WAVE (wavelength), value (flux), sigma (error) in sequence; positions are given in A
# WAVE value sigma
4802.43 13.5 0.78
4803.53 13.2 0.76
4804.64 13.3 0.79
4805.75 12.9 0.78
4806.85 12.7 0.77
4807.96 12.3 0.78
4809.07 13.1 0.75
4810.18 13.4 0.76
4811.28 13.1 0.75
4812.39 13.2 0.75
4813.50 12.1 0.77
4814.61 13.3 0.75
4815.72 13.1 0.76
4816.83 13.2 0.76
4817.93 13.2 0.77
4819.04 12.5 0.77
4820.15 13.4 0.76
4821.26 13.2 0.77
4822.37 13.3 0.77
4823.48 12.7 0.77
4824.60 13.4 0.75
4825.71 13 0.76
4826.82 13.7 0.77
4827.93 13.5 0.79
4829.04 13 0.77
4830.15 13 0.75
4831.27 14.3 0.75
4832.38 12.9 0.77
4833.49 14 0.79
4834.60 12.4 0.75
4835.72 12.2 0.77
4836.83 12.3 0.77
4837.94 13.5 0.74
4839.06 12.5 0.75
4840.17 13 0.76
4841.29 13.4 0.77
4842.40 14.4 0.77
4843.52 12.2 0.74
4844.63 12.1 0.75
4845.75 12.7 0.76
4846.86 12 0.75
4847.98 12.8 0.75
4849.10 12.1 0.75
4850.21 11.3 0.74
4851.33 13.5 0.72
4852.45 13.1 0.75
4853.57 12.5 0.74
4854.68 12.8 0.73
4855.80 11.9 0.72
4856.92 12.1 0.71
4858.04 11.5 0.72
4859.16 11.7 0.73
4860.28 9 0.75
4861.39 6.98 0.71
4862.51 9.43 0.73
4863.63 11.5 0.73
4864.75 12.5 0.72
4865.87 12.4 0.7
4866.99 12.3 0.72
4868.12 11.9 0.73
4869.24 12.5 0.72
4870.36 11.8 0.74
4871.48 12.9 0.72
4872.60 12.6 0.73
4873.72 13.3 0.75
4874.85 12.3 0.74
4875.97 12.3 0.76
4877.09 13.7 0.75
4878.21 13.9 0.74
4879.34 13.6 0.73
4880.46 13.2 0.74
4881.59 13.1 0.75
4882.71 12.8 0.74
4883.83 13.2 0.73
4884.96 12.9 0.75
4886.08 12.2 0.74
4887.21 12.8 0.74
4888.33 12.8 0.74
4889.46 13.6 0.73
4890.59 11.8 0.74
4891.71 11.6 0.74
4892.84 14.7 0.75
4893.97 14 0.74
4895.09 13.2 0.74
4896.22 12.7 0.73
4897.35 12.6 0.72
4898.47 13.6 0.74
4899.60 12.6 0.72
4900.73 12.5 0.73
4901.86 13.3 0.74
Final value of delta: 1.04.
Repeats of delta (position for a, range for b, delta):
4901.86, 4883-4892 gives 1.00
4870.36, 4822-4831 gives 0.96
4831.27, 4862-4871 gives 1.03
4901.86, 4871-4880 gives 1.00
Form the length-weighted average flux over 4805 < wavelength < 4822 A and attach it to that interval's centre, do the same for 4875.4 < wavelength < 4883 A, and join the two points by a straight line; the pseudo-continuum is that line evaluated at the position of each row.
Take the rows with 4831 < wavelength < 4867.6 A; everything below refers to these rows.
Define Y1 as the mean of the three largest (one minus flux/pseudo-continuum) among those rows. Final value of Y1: 0.36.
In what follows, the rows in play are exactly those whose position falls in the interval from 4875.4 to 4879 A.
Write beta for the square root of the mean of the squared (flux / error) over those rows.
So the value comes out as 17.8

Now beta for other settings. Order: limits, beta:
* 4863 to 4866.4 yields 17.0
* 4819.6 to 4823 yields 17.4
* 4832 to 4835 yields 17.0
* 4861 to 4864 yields 13.1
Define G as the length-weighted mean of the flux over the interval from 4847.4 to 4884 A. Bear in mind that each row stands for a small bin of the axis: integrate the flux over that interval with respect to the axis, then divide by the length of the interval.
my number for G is 12.2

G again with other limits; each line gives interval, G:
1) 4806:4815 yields 12.9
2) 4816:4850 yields 13.0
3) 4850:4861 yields 11.9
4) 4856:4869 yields 11.1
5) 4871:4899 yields 13.0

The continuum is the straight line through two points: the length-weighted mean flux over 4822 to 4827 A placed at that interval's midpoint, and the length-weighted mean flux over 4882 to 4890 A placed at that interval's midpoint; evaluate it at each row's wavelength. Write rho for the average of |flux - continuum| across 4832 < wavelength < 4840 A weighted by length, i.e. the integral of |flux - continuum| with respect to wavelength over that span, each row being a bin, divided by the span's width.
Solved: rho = 0.63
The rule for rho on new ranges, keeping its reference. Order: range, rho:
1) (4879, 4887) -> 0.30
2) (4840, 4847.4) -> 0.75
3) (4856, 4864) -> 2.66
